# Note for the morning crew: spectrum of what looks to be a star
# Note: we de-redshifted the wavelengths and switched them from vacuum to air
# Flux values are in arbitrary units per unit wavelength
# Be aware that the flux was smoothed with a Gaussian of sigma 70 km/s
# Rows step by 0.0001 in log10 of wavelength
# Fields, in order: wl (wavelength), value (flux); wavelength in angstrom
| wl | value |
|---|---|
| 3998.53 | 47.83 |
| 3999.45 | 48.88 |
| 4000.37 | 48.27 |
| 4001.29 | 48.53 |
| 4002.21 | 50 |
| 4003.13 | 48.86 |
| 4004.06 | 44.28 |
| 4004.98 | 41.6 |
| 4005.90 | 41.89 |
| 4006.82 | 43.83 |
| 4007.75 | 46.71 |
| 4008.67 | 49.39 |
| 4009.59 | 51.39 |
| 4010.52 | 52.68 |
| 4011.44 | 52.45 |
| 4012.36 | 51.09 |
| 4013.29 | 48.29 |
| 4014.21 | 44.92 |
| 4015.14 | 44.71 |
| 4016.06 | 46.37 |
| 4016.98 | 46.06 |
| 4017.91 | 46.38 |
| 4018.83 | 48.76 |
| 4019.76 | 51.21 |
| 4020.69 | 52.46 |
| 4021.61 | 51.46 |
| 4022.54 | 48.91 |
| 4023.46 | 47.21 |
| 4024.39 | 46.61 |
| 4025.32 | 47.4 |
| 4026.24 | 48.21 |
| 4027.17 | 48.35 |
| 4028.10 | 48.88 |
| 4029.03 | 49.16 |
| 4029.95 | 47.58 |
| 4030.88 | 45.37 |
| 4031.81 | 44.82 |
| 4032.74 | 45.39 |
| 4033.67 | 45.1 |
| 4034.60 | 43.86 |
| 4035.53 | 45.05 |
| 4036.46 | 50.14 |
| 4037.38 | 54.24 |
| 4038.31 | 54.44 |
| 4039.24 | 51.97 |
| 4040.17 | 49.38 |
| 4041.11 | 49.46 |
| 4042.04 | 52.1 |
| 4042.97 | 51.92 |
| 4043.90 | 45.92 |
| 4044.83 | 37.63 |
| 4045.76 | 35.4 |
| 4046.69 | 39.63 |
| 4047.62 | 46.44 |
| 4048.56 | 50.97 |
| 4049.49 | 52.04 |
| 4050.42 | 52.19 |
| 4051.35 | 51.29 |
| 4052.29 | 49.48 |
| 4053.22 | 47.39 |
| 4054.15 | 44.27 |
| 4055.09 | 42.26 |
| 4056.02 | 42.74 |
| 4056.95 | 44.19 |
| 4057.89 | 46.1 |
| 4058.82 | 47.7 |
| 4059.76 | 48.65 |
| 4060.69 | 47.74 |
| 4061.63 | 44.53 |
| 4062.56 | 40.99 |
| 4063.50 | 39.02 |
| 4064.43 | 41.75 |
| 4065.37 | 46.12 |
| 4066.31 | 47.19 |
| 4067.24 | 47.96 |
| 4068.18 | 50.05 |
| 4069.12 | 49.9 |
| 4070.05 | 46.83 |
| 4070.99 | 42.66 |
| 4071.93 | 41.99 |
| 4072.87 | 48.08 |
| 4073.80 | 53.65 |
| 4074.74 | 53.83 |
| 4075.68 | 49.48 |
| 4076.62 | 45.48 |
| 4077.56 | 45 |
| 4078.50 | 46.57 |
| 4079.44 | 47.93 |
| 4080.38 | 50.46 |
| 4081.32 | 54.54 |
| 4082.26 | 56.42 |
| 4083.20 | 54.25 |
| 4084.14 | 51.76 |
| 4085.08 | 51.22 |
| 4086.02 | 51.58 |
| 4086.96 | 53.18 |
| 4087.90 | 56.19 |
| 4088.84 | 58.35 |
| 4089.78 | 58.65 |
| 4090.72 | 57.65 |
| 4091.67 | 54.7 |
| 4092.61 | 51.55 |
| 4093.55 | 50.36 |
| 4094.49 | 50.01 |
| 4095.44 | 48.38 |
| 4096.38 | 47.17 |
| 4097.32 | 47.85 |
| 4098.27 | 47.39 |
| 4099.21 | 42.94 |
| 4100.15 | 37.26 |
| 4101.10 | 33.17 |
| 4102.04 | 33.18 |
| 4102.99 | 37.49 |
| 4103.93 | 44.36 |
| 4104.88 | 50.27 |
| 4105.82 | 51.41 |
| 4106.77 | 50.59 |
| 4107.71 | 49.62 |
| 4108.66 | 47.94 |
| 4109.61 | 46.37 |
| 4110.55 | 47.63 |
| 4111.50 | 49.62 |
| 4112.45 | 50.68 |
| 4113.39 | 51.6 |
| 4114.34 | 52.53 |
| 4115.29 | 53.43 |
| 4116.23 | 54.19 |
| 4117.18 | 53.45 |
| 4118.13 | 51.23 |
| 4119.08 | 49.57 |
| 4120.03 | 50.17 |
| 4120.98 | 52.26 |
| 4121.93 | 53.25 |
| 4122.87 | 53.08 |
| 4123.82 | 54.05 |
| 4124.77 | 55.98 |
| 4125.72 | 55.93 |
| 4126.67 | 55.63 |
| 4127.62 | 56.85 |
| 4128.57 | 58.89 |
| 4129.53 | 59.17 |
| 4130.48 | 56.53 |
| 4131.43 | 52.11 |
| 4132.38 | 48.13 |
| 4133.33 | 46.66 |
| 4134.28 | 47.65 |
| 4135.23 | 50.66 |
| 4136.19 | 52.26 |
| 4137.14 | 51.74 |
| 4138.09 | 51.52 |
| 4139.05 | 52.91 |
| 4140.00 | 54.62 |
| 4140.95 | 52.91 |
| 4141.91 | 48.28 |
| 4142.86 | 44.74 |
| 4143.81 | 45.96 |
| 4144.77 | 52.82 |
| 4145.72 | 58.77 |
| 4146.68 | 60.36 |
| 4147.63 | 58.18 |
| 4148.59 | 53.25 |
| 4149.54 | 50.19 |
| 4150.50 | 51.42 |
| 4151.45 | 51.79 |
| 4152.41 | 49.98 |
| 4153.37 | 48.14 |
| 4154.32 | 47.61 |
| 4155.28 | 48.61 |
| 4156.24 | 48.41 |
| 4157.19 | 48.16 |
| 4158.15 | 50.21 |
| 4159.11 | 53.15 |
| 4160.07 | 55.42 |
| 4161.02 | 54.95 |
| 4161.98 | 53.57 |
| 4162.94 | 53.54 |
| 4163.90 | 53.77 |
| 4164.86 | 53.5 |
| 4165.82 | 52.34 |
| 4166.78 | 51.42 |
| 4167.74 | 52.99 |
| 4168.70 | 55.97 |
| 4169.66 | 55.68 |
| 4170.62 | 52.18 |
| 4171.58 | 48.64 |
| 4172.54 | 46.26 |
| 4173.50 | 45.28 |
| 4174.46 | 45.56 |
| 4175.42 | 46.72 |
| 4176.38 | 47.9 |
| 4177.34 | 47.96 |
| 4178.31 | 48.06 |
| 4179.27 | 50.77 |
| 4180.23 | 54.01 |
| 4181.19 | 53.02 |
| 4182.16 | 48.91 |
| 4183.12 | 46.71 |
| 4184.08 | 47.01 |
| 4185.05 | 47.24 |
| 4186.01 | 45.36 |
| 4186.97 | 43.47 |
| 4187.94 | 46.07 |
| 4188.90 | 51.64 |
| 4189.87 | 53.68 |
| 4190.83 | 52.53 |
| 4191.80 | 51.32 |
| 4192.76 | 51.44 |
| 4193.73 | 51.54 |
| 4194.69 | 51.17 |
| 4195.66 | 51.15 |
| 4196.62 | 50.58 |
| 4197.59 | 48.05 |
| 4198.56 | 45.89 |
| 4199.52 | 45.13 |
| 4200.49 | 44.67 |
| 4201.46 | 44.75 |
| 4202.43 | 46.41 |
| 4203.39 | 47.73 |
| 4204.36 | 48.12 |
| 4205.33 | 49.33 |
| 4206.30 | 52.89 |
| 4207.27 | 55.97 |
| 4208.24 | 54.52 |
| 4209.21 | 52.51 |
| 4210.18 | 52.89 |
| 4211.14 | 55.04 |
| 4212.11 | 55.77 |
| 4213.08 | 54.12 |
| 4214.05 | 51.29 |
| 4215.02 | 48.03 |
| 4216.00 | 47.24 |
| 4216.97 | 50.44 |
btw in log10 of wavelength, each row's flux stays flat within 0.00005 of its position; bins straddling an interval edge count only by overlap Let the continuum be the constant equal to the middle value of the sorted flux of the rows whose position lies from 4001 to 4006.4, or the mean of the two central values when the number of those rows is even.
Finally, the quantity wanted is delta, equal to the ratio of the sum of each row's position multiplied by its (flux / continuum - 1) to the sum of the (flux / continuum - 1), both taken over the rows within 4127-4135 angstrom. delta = 4129.5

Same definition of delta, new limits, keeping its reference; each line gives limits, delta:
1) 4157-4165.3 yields 4161.5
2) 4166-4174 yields 4168.8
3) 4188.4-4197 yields 4192.5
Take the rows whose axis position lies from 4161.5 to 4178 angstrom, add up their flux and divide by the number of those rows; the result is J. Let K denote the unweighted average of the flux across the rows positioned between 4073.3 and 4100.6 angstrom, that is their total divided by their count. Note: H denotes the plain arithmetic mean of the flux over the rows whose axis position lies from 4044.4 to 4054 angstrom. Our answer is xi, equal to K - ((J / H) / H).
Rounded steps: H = 46.2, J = 50.8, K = 50.8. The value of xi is 50.8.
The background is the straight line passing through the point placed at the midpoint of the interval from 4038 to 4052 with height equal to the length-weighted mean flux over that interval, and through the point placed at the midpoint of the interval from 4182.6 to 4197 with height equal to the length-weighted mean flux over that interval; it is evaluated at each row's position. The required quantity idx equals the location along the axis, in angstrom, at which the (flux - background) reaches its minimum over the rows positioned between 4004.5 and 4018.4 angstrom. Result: 4004.98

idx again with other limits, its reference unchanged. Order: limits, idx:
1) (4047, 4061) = 4055.09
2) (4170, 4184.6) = 4173.50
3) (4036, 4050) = 4045.76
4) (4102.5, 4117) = 4102.99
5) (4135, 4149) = 4142.86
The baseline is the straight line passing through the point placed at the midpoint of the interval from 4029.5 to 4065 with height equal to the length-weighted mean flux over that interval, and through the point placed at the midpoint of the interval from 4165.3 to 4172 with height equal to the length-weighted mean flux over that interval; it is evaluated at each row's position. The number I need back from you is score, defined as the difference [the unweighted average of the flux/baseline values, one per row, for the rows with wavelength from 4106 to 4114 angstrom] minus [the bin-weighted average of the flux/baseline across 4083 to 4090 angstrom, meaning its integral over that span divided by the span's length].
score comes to -0.13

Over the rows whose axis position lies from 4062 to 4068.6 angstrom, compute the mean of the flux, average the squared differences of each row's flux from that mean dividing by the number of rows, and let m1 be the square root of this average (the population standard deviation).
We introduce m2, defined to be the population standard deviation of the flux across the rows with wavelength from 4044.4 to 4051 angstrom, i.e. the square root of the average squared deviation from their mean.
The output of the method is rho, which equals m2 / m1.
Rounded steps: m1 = 3.8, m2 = 6.7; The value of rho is 1.8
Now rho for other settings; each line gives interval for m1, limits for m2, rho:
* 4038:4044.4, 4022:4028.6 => 0.3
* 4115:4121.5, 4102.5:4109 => 2.8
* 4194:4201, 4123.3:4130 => 0.6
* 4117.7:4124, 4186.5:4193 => 2.2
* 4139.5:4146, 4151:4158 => 0.3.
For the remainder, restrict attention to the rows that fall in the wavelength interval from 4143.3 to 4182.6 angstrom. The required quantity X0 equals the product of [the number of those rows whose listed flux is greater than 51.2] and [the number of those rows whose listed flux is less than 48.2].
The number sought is 242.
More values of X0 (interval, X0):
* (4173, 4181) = 6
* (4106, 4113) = 0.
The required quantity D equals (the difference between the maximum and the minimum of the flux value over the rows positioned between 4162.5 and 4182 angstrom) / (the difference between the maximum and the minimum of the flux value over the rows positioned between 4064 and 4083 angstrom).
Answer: 0.7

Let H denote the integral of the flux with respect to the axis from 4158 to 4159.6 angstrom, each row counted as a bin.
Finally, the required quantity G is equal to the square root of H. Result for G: 9.1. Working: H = 83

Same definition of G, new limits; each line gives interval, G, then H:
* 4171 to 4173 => 9.8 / 95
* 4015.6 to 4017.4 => 9.1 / 84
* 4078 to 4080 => 9.7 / 95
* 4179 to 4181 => 10.3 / 106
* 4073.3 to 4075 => 9.6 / 91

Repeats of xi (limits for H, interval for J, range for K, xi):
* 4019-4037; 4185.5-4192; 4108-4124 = 51.2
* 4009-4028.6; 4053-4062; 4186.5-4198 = 50.2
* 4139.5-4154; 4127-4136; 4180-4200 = 49.3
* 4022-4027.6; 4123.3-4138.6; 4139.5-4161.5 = 51.6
